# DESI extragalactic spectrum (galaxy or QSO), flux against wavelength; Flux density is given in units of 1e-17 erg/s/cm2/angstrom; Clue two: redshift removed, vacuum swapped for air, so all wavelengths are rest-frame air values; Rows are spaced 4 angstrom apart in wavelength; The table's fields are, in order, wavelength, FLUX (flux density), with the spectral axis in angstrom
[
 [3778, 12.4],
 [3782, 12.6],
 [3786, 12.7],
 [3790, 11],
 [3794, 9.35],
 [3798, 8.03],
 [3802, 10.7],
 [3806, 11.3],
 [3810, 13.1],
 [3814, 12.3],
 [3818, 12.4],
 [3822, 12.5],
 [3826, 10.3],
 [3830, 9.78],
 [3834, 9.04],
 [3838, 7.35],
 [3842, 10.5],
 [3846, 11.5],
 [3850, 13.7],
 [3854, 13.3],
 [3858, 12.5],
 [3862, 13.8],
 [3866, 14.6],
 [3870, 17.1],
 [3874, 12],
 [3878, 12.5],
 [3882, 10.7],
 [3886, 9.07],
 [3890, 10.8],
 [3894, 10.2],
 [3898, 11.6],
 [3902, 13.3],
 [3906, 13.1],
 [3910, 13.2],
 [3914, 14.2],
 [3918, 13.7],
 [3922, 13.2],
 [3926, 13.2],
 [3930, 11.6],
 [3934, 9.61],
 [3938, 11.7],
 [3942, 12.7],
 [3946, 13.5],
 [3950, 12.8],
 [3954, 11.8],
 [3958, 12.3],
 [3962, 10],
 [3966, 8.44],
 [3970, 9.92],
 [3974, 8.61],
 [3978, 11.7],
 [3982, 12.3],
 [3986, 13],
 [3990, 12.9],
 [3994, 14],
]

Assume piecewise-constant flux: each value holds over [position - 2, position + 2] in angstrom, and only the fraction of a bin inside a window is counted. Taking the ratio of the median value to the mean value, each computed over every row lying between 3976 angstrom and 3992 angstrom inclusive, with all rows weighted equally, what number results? 1.01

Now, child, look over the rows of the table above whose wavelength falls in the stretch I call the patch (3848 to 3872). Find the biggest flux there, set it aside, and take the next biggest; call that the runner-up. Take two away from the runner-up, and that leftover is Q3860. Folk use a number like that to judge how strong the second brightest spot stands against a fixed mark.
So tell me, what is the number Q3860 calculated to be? 12.6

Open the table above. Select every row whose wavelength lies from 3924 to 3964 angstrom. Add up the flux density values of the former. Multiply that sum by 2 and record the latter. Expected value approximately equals 238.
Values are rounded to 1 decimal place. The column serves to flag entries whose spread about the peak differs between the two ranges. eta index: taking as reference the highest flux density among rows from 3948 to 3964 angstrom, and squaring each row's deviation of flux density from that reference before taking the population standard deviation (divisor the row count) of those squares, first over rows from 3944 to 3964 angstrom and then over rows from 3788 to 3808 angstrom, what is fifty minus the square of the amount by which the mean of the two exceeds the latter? 44.4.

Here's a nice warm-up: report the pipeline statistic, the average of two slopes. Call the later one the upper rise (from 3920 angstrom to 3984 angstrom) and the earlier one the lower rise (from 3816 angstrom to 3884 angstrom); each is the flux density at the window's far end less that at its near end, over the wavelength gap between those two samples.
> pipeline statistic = -0.021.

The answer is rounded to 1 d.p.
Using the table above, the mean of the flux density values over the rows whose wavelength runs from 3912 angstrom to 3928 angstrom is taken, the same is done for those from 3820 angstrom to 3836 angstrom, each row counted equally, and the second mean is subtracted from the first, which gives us 3.2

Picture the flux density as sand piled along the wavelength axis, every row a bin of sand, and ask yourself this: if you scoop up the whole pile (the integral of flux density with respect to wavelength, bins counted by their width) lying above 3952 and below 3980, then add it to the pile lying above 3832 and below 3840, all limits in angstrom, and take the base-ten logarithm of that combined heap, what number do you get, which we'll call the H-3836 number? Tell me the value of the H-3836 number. 2.55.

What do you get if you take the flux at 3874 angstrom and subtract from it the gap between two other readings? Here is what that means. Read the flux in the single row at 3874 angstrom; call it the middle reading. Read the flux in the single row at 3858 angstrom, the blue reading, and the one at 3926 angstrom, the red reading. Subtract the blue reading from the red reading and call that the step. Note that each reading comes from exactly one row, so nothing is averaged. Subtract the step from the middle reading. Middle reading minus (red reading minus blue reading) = 11.3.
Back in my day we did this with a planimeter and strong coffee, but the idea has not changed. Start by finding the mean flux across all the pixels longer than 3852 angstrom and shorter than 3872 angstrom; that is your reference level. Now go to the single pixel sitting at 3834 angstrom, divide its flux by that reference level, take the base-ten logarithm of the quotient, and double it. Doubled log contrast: -0.40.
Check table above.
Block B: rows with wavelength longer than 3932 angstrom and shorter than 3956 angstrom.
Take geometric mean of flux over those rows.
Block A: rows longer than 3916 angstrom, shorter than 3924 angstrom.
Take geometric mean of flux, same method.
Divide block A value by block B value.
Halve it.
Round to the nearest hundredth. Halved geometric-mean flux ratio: 0.56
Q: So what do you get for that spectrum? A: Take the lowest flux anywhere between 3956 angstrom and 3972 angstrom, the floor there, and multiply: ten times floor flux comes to 84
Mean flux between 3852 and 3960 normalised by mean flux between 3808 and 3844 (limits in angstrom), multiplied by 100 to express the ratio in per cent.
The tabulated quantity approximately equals 116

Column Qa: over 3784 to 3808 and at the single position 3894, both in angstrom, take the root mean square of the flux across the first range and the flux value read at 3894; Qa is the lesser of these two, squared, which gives 104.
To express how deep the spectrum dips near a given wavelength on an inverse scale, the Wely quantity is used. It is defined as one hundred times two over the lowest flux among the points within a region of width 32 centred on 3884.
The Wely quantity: 22.1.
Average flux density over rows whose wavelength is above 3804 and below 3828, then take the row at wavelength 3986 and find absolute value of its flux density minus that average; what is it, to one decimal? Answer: 1.0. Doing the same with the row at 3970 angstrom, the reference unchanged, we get 2.1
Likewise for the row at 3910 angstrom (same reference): 1.2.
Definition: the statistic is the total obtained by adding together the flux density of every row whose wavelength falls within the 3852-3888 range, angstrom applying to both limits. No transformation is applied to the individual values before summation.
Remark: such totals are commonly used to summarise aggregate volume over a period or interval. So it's 116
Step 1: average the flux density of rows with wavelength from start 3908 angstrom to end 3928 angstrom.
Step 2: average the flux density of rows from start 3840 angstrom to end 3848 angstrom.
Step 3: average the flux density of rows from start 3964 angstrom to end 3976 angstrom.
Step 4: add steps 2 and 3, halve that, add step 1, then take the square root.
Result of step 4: 4.85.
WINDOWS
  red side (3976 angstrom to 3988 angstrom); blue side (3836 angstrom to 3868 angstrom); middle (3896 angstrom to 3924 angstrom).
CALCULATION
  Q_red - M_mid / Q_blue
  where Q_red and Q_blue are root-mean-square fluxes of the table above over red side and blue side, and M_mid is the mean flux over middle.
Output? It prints 11.3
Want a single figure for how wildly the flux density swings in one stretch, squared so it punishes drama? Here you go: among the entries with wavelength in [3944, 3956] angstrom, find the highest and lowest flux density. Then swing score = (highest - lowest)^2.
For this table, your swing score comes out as 2.9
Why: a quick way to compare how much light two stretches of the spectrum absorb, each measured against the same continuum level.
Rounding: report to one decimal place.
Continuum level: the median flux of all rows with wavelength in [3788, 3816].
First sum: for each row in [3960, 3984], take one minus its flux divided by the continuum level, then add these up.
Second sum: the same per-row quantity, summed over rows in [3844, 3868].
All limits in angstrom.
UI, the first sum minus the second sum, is 1.7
